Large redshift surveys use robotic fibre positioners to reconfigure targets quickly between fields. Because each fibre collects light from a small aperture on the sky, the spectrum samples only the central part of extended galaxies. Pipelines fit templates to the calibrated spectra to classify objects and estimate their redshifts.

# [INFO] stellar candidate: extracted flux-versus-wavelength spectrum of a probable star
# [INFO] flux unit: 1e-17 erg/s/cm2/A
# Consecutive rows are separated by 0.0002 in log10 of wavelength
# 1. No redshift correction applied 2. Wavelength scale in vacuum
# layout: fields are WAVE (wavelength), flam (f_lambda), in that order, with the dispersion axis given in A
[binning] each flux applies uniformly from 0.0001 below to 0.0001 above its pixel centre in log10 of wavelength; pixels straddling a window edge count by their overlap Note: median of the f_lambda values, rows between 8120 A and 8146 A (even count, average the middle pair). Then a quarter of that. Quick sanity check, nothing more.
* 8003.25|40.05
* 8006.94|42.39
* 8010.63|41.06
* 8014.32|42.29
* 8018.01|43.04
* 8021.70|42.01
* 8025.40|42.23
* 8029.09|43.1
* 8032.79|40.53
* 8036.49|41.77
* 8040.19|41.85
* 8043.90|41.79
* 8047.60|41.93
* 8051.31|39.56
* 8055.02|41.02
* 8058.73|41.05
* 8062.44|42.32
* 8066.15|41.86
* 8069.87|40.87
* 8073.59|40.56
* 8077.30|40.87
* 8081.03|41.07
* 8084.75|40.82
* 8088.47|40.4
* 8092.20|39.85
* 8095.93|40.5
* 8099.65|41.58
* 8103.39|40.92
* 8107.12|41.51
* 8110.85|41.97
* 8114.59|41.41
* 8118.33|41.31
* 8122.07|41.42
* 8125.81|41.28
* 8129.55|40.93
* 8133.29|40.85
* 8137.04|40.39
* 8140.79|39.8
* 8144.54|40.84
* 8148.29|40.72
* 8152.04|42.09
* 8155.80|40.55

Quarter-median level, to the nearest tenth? 10.2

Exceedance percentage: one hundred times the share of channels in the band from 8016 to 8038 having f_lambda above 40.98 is 83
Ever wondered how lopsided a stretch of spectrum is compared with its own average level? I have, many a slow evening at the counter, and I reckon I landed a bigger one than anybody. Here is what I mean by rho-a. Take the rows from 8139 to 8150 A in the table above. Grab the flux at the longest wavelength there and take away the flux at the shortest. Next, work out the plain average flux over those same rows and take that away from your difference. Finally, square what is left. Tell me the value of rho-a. 1563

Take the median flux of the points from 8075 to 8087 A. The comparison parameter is 40.9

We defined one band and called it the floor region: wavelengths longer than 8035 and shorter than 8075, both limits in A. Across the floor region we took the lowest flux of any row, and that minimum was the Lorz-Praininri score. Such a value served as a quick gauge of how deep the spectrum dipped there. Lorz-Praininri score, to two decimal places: 39.56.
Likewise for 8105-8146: 39.80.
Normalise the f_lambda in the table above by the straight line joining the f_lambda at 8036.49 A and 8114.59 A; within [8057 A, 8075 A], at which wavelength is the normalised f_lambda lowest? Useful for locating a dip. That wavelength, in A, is 8073.59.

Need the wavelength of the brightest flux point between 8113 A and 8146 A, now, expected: 8122.07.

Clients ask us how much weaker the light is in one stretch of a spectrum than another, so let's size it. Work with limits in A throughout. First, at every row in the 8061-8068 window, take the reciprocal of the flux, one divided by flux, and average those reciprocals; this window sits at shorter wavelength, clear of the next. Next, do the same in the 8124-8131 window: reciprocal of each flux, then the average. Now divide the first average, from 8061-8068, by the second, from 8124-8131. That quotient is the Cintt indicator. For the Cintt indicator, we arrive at 0.977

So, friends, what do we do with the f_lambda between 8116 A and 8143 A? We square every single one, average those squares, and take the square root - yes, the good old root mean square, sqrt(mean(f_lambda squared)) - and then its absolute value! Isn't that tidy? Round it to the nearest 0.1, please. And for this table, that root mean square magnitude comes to 40.9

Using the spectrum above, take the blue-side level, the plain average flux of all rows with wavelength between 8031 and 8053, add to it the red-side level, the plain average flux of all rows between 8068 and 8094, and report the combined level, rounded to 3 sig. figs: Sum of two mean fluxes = 81.9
